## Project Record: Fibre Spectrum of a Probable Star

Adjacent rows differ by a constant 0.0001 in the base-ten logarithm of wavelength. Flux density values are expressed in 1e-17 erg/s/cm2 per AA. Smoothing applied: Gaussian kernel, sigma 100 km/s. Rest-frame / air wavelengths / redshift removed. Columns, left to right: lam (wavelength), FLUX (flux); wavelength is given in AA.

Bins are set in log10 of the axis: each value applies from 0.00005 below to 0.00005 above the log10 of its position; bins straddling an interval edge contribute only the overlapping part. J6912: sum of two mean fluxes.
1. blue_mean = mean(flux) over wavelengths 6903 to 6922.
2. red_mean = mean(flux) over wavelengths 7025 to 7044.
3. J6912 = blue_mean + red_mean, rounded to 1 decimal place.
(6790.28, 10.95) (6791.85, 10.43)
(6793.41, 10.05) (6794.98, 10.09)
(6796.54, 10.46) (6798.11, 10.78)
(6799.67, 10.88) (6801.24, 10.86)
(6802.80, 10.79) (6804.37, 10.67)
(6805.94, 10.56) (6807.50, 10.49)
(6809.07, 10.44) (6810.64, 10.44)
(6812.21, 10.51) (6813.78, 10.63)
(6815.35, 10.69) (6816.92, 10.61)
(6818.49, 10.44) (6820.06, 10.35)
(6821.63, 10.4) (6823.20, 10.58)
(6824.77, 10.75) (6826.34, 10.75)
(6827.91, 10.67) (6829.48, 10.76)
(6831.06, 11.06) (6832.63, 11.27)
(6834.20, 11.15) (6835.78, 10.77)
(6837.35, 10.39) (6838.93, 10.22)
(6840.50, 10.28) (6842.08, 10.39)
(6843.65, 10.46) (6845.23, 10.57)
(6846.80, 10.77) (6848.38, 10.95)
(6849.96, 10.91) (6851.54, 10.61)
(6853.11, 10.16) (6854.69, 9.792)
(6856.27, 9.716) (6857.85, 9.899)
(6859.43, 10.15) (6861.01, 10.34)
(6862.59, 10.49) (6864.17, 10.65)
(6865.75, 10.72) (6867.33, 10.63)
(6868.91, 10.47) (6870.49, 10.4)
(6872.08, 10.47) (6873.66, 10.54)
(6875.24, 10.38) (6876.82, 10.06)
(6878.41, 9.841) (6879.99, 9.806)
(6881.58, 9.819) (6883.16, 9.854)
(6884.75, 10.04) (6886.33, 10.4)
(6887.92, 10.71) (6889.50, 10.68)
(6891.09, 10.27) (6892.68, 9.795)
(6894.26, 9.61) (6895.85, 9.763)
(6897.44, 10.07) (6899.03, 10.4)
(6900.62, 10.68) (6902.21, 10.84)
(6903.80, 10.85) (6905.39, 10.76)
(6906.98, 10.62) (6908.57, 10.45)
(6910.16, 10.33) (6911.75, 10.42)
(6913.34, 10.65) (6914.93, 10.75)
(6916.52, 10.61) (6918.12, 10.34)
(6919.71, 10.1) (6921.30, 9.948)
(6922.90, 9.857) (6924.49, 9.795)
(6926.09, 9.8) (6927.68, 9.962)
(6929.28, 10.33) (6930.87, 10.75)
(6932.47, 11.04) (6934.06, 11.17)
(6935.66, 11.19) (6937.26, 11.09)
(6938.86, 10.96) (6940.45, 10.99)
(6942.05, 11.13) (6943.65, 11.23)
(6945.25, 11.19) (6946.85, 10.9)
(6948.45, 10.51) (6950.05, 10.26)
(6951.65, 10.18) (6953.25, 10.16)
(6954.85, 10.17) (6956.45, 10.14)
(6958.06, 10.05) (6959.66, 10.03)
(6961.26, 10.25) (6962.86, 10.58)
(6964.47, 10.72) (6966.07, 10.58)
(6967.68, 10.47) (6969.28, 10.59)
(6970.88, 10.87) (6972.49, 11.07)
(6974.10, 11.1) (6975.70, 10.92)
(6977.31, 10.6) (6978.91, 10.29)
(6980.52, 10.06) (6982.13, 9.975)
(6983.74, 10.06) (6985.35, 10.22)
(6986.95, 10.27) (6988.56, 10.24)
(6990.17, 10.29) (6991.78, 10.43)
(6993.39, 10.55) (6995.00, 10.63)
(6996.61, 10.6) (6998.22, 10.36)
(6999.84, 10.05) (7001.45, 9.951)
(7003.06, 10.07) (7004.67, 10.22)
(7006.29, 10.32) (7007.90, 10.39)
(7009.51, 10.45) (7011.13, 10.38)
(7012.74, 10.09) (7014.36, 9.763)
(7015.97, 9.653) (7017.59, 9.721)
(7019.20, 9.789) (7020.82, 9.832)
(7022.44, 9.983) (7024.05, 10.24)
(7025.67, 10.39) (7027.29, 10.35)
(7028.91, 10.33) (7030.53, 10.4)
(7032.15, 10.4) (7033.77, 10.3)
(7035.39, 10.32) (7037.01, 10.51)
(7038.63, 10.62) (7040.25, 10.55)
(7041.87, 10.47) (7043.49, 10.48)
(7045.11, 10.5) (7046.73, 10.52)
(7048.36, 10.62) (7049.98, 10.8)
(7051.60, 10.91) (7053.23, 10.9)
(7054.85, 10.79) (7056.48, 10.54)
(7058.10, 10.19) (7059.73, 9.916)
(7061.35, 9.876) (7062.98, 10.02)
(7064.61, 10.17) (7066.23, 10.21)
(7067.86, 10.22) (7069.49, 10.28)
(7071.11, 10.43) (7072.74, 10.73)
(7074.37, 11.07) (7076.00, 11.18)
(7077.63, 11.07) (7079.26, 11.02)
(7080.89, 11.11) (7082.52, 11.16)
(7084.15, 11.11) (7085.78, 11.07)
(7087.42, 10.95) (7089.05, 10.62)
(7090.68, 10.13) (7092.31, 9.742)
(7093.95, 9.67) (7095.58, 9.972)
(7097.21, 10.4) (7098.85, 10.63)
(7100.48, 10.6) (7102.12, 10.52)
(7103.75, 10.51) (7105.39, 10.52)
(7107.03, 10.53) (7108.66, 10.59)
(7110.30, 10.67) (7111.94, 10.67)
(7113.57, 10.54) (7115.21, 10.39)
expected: 20.9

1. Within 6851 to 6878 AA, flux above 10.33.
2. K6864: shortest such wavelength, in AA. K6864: 6851.54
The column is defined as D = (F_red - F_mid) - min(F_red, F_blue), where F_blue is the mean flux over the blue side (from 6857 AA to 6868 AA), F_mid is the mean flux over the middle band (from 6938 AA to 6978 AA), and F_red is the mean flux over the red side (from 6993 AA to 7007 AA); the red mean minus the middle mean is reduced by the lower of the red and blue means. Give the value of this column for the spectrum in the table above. -10.6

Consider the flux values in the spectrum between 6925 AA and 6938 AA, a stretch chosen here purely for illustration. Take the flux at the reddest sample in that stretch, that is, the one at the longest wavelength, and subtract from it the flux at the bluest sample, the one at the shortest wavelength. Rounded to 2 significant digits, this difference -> 1.3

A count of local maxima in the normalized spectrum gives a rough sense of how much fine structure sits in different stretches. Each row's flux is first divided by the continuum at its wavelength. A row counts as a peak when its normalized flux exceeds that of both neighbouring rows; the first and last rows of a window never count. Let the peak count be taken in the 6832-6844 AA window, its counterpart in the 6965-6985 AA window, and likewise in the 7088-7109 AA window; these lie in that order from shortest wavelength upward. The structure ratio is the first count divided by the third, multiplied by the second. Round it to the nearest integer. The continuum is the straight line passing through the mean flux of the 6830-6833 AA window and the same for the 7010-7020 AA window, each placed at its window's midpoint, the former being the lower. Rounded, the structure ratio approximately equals 0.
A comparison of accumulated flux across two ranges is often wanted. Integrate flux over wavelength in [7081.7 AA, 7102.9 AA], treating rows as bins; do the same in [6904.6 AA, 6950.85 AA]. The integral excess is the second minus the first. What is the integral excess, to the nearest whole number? 267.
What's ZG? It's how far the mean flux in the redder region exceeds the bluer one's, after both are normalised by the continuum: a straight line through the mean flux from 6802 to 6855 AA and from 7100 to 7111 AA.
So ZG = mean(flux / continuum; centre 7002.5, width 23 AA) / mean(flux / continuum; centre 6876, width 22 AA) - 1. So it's 0.01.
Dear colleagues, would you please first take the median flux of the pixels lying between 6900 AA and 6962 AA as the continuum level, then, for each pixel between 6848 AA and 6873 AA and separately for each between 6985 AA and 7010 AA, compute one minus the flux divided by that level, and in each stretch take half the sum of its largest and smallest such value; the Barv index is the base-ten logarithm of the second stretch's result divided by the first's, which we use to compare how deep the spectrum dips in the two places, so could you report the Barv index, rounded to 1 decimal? 0.1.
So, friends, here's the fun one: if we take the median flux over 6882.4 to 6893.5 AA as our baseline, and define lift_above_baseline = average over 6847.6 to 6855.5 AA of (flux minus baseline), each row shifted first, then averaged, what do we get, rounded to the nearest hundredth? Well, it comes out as 0.21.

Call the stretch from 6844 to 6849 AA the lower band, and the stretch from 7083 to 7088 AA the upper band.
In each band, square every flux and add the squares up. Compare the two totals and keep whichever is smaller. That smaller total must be 348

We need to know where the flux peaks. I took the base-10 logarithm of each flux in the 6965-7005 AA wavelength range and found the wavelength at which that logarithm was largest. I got 6974.10 AA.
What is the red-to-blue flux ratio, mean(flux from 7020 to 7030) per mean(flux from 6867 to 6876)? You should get 0.97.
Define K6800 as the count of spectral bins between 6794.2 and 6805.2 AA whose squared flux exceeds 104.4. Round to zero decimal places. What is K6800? 6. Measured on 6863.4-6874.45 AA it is 7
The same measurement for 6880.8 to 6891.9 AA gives 4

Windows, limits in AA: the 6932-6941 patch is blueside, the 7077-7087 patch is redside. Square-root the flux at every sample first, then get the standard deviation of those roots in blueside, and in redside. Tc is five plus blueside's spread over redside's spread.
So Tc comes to 6.97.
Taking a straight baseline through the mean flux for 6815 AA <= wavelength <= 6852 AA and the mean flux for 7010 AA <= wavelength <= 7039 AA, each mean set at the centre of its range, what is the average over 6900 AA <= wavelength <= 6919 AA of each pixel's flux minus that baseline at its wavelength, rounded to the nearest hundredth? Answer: 0.14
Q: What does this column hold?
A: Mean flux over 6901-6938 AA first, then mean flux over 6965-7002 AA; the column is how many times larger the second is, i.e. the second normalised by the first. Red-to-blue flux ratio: 0.99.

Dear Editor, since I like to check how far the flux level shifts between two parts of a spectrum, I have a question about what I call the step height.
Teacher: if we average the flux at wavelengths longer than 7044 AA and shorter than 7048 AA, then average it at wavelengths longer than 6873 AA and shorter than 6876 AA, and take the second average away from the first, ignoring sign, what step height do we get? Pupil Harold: 0.05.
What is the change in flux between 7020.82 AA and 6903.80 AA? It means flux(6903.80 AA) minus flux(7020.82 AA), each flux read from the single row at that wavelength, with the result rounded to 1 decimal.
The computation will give 1.0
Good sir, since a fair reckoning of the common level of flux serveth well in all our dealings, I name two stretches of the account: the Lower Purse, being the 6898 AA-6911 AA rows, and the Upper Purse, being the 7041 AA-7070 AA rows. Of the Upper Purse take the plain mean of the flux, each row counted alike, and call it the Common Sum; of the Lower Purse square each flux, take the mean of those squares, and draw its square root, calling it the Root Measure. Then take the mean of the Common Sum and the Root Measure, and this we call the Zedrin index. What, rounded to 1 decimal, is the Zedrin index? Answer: 10.5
